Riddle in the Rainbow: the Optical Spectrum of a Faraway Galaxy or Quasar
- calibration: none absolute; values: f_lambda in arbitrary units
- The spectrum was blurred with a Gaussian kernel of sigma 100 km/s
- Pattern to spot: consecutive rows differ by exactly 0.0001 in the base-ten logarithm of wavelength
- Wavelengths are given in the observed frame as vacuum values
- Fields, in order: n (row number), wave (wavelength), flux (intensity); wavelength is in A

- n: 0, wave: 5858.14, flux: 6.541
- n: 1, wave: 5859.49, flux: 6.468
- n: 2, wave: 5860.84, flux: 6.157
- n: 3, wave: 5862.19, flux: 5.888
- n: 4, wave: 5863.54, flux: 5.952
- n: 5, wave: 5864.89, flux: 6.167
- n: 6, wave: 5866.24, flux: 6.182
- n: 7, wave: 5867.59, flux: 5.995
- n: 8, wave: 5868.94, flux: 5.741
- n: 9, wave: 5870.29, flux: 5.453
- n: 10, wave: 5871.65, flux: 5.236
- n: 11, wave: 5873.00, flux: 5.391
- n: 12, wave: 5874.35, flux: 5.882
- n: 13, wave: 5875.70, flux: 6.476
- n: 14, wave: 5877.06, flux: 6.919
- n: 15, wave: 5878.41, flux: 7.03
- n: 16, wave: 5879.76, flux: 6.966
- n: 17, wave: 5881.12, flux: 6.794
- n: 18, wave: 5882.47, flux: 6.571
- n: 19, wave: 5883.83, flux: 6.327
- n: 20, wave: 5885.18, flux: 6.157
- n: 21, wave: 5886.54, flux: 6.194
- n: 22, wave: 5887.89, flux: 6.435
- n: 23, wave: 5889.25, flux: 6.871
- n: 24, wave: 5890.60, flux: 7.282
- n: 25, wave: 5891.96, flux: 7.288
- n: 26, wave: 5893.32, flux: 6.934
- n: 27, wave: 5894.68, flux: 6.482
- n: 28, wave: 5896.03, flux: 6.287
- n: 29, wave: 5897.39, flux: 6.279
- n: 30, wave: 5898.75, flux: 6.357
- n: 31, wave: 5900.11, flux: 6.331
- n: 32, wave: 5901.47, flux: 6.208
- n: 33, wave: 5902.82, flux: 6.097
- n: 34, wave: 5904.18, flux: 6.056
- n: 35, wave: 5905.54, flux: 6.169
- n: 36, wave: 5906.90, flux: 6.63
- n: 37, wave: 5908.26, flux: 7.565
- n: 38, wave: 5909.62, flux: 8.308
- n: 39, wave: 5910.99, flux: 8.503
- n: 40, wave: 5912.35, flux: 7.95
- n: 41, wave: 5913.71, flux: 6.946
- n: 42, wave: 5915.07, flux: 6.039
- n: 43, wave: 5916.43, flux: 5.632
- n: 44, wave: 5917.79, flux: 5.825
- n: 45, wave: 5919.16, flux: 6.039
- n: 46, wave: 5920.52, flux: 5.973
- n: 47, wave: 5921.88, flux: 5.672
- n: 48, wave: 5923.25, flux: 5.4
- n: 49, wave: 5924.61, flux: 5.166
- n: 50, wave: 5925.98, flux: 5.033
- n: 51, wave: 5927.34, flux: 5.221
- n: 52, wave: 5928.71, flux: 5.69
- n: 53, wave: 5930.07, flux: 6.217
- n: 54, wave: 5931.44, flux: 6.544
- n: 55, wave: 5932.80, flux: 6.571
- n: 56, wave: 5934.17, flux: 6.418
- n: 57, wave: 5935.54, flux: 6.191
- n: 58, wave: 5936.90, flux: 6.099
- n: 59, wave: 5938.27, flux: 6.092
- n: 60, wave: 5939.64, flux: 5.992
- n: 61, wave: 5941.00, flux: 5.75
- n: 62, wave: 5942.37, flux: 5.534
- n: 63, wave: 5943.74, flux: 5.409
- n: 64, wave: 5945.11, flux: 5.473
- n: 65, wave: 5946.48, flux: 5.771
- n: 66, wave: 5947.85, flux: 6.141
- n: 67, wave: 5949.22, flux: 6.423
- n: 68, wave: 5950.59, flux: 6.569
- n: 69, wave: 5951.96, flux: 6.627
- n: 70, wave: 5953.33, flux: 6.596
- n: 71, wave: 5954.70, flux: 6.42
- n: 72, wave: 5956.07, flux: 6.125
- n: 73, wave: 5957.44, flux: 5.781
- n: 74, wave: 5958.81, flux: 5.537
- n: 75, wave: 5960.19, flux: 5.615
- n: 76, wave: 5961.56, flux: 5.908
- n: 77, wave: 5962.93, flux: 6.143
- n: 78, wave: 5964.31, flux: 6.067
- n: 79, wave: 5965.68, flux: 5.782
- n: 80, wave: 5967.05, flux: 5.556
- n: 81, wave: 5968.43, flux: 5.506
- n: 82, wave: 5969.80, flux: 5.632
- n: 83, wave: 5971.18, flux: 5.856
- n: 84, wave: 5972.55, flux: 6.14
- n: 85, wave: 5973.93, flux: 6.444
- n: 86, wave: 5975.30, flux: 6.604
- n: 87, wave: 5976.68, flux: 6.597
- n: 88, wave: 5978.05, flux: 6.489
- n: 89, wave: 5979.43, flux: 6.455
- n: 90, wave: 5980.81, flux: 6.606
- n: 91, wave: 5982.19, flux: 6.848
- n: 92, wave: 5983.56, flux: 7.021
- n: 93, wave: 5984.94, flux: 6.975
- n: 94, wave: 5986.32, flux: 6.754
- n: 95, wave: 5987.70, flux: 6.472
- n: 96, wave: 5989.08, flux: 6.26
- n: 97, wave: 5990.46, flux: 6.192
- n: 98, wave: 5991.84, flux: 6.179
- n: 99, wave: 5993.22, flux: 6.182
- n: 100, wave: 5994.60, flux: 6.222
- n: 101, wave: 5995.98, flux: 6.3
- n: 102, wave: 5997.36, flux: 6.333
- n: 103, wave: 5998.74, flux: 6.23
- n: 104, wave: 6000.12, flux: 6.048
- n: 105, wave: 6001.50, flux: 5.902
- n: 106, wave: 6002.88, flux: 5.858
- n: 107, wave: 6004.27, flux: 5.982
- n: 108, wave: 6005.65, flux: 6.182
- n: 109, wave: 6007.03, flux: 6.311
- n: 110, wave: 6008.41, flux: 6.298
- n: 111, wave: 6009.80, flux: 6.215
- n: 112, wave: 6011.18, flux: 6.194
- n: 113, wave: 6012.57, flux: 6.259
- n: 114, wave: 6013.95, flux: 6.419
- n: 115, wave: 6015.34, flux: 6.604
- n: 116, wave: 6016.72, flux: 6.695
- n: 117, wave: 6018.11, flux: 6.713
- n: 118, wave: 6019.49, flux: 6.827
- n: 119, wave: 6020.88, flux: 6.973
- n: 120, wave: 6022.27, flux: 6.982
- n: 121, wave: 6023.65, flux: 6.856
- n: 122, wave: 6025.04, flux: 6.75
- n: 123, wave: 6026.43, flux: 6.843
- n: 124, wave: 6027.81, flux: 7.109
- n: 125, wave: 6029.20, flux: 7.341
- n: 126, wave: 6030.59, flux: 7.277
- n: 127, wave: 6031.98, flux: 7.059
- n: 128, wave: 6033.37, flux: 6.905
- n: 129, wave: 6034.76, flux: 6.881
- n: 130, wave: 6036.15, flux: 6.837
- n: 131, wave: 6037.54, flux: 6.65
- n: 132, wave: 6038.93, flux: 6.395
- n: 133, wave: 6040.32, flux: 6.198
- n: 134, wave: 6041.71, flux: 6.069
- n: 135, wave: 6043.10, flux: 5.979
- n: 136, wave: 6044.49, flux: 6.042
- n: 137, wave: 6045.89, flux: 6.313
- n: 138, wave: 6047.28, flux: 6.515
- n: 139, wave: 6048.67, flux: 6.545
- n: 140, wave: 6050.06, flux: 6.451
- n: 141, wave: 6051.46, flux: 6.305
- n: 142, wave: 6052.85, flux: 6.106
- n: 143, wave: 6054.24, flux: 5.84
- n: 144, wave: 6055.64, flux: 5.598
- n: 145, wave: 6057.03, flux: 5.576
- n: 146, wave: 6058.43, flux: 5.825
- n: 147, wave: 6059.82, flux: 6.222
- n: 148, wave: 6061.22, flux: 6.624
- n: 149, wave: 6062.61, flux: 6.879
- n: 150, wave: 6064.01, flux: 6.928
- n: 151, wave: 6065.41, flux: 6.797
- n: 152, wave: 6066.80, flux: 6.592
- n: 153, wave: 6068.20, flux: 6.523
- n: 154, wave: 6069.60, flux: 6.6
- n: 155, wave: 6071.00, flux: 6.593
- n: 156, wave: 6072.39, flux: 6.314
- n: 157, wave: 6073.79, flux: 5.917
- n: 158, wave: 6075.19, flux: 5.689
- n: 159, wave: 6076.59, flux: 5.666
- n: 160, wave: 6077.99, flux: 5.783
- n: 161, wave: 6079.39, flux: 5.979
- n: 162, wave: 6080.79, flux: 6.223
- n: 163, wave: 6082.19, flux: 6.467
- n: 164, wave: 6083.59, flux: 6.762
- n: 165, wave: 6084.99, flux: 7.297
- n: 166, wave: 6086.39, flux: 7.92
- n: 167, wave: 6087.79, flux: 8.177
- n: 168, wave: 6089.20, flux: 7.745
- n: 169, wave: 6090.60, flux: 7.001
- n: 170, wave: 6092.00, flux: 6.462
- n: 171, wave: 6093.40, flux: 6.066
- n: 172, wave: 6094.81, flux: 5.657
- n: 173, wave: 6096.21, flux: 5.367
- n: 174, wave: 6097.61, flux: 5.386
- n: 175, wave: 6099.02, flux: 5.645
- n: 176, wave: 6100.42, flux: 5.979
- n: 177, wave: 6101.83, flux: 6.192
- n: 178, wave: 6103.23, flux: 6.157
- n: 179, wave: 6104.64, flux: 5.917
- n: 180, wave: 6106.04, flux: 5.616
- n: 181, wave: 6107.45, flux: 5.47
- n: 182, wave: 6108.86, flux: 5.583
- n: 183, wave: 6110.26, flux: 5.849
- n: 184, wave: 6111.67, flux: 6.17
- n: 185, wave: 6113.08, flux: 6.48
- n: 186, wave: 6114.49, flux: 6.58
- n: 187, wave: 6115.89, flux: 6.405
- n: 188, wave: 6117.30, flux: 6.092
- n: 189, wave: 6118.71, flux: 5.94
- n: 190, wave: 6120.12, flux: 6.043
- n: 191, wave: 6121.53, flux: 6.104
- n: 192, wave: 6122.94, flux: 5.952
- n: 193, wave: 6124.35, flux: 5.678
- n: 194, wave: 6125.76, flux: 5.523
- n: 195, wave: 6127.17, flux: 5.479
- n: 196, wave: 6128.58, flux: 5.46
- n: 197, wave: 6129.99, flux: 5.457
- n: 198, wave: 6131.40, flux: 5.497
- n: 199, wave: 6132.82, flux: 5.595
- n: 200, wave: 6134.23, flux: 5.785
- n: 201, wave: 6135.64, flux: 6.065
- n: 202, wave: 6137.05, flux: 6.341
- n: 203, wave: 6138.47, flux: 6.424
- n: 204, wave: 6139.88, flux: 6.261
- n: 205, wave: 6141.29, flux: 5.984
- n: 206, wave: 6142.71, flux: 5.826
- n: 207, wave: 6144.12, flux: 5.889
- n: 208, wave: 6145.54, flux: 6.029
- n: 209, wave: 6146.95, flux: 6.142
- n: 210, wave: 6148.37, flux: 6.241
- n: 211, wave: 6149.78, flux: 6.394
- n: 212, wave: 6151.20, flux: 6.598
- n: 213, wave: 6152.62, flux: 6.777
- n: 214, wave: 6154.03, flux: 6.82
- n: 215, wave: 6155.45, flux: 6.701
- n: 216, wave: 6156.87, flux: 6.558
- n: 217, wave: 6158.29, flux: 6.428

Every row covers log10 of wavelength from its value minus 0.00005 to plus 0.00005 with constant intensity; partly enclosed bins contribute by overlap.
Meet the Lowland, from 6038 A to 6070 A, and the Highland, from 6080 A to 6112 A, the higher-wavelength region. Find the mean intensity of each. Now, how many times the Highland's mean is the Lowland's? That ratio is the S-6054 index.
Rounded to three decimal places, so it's 0.999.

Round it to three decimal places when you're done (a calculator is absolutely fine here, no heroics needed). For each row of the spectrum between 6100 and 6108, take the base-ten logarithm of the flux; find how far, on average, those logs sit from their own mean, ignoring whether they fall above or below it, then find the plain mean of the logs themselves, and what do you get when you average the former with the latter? 0.393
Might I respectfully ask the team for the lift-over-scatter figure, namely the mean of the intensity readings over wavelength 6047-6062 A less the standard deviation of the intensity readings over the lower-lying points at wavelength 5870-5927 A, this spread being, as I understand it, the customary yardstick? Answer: 5.4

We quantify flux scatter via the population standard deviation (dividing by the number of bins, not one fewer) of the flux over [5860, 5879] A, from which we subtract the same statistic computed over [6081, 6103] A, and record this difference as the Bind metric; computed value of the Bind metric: -0.4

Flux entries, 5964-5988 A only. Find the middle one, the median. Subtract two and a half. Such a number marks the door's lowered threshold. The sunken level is 4.0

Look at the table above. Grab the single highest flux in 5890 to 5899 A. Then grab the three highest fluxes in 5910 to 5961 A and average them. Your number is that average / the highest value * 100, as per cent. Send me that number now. 107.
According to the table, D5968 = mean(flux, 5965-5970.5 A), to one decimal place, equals 5.6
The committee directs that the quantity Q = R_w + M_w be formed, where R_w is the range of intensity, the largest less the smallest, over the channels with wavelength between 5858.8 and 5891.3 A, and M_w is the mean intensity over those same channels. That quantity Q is 8.32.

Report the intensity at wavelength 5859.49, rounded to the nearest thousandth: 6.468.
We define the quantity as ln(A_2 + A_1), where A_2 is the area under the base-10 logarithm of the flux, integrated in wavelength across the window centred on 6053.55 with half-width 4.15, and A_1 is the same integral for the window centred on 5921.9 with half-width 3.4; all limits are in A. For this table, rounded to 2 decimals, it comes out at 2.45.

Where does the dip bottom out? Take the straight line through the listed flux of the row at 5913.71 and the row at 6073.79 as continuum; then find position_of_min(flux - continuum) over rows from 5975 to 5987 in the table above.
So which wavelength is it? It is 5979.43 A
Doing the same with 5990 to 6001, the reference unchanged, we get 6000.12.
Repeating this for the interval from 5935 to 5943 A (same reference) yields 5942.37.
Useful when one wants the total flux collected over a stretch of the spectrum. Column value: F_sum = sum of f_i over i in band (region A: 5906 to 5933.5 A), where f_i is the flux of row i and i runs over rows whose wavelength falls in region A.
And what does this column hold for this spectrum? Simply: 127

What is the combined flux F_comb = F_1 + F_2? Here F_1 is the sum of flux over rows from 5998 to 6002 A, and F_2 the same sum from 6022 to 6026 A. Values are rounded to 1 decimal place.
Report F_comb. 38.8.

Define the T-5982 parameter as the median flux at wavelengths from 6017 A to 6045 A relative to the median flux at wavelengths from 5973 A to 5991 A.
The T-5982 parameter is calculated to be 1.04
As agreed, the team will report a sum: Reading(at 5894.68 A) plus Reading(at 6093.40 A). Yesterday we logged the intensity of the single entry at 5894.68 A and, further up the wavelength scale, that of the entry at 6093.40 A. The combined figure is 12.5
